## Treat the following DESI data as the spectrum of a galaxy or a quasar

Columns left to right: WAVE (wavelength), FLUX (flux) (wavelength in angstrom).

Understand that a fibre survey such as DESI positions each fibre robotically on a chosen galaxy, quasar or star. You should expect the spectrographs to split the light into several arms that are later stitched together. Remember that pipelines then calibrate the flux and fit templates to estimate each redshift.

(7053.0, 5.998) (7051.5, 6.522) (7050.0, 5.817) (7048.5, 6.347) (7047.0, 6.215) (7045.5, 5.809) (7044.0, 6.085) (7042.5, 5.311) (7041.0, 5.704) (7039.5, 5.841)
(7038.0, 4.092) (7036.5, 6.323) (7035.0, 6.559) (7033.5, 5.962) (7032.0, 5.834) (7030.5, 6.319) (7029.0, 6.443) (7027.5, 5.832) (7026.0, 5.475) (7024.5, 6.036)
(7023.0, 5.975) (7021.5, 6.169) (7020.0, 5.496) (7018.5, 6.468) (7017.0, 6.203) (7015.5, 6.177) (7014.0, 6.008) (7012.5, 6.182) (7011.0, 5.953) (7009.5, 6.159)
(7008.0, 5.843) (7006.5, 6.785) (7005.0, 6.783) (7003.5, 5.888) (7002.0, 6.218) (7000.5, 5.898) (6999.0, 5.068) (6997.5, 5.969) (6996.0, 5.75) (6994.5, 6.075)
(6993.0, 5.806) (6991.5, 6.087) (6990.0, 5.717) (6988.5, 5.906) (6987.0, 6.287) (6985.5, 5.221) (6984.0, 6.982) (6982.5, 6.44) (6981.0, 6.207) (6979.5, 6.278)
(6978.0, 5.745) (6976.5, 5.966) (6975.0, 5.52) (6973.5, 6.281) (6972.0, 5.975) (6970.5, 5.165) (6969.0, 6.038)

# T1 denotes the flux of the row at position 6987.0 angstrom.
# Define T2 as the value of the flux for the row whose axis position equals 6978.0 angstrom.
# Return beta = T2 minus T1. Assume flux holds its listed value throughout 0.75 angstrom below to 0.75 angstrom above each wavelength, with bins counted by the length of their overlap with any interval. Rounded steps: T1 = 6.287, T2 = 5.745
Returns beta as -0.5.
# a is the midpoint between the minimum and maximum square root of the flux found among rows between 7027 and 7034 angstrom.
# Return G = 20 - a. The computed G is 17.5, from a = 2.48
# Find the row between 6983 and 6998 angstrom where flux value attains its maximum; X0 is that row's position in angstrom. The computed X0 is 6984.0 angstrom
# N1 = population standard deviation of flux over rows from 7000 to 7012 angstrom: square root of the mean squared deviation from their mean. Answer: 0.36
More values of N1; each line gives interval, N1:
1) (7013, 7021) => 0.32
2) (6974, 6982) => 0.28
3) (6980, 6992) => 0.49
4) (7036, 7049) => 0.66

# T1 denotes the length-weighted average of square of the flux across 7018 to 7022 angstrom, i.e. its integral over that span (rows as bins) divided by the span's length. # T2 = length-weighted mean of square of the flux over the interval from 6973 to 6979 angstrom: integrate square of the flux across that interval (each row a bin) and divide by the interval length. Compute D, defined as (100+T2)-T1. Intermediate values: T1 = 36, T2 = 34.6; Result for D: 98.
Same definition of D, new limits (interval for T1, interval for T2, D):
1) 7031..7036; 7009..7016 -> 99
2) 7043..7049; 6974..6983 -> 99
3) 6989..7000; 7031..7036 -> 104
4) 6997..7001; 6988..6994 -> 103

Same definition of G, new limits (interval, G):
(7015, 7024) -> 17.6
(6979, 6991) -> 17.5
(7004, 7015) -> 17.5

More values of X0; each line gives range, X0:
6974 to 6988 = 6984.0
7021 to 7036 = 7035.0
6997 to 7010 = 7006.5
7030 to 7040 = 7035.0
